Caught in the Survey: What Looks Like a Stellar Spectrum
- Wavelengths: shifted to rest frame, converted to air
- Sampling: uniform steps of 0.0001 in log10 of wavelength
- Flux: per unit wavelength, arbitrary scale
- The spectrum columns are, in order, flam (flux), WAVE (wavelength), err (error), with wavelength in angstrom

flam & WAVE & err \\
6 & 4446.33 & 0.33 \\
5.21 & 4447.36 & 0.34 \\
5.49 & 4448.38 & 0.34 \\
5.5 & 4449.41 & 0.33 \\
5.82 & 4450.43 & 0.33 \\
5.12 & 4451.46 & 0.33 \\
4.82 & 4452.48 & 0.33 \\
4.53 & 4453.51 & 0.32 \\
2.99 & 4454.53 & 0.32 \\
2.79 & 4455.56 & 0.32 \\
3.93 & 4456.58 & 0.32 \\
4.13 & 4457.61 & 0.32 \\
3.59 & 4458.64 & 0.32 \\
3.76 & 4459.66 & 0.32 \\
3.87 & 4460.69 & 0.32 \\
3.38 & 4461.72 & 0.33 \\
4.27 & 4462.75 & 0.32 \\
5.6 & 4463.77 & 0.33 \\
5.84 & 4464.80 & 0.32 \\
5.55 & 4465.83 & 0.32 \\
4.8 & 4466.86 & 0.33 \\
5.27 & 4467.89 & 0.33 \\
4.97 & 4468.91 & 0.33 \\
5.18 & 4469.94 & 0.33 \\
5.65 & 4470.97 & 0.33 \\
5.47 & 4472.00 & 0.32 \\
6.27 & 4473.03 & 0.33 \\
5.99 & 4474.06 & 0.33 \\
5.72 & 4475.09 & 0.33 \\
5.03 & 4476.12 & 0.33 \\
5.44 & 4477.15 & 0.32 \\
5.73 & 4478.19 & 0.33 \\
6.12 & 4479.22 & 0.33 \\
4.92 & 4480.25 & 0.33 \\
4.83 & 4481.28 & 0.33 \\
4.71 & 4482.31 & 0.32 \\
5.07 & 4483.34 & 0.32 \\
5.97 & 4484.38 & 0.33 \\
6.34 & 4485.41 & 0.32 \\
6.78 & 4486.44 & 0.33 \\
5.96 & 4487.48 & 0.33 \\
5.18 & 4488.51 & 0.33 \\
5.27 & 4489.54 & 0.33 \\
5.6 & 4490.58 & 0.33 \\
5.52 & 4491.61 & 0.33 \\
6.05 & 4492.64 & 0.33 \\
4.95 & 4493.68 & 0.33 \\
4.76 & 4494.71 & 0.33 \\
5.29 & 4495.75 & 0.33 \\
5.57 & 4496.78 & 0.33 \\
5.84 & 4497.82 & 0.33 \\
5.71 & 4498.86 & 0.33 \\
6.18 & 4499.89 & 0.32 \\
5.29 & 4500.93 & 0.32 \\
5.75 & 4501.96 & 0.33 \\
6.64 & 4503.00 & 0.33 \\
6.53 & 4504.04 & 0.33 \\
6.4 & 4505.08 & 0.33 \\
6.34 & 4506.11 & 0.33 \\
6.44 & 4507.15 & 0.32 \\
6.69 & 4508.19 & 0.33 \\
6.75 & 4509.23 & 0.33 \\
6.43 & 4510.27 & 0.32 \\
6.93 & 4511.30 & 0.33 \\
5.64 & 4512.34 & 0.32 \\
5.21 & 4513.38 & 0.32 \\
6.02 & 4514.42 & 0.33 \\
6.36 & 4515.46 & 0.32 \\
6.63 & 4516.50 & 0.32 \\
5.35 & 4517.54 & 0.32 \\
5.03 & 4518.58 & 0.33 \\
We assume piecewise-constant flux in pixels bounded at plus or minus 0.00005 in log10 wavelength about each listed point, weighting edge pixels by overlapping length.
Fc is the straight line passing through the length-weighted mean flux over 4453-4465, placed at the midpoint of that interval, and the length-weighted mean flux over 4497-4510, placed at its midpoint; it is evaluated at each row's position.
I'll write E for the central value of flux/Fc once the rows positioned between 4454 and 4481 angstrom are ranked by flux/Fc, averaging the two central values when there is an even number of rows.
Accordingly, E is 1.11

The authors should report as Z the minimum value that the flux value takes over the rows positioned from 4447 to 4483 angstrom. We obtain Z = 2.79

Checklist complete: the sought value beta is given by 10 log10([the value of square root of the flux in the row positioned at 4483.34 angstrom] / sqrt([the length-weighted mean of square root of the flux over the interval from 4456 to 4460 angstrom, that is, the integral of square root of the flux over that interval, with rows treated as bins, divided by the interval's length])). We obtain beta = 2.06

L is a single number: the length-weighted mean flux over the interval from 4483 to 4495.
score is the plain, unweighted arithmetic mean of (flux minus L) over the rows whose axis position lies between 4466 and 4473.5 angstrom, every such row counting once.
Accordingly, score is -0.3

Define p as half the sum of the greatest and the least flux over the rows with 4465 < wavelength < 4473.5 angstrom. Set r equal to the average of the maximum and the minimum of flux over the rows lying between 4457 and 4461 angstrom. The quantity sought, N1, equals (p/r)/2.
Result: 0.72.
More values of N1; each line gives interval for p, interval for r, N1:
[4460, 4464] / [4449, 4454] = 0.43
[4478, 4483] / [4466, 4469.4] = 0.54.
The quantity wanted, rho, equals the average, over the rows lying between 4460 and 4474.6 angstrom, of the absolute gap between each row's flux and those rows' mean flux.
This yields 0.64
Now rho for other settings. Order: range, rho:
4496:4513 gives 0.42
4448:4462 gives 0.81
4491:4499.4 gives 0.35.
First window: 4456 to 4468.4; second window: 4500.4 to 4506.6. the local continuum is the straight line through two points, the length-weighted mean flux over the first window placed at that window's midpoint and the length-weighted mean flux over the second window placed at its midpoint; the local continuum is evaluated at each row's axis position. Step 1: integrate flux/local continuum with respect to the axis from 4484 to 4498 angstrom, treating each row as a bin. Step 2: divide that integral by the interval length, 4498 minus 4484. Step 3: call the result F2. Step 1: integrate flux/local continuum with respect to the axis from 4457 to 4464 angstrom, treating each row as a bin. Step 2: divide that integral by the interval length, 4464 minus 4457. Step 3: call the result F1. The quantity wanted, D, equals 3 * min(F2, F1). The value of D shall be 2.73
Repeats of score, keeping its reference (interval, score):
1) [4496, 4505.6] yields 0.3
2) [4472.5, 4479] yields 0.1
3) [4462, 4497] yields -0.2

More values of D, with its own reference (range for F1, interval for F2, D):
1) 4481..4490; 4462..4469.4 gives 3.09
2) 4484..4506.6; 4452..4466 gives 2.87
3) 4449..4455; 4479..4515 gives 2.96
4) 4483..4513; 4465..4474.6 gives 3.00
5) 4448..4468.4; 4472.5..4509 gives 3.06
